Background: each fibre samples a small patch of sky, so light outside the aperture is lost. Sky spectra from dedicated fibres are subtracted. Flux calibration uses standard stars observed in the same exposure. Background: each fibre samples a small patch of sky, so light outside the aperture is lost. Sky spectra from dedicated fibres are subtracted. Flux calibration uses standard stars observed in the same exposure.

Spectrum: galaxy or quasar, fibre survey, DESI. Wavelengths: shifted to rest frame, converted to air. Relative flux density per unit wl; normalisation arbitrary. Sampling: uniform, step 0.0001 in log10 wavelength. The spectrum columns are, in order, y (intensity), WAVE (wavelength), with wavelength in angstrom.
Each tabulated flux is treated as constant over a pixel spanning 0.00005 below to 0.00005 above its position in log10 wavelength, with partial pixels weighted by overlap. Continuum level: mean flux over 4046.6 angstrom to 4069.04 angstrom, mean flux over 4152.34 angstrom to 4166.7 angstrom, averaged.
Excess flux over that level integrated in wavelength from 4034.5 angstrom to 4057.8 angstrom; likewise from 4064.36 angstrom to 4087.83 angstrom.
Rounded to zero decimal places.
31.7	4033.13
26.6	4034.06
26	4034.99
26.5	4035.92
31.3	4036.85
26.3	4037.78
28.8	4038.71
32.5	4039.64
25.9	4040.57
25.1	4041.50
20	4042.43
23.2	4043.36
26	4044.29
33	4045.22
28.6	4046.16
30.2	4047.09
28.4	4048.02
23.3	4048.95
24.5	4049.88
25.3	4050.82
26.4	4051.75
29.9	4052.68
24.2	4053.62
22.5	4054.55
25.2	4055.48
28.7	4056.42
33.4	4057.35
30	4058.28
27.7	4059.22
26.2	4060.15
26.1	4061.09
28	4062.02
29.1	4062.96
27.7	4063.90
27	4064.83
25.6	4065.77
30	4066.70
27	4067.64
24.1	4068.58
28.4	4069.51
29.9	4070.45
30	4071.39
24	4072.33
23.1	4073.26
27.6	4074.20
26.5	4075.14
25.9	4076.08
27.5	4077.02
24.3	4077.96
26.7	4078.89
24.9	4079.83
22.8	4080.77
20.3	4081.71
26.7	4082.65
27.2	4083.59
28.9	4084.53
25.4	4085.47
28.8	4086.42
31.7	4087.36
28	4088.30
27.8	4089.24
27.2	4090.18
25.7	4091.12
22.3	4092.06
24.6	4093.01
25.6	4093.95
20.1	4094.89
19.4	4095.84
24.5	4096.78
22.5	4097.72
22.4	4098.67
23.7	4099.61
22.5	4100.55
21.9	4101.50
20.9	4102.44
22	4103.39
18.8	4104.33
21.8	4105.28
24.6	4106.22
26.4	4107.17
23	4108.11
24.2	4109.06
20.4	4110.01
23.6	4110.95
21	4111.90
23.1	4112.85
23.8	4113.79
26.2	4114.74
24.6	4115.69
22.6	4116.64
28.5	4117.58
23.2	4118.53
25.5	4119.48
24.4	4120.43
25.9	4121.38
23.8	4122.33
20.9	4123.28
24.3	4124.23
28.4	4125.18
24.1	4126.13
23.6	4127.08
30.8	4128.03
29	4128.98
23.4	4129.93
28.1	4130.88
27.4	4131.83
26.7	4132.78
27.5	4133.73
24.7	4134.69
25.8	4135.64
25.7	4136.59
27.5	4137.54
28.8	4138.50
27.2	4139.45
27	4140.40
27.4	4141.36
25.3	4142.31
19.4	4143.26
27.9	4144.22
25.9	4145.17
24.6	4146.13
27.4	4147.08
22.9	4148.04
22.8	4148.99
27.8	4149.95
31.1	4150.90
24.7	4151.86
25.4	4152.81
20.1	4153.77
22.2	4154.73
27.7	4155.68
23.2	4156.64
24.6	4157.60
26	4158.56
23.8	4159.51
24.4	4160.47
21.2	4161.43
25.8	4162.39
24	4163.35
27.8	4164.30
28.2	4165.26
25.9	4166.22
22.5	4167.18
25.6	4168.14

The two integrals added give 42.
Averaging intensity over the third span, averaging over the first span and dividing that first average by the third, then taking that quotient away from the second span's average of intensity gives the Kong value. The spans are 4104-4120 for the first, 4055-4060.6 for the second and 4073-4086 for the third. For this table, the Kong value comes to 27.6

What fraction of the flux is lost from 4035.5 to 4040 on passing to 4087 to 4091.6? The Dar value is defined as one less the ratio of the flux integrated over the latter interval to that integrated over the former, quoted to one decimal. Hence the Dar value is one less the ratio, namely 0.0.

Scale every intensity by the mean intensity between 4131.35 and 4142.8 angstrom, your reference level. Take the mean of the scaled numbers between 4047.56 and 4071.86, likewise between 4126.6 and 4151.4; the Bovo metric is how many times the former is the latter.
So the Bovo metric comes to 1.033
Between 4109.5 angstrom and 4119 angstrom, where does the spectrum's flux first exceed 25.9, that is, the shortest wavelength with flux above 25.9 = 4114.74 angstrom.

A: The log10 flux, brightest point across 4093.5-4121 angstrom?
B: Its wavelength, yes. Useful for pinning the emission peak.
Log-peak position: 4117.58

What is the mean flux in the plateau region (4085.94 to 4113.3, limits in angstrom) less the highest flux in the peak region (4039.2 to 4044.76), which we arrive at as -8.8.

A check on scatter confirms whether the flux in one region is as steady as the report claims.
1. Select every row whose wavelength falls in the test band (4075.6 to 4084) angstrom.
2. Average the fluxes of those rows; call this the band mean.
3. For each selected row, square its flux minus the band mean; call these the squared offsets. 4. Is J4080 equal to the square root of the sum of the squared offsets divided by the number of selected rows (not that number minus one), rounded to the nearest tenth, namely 2.2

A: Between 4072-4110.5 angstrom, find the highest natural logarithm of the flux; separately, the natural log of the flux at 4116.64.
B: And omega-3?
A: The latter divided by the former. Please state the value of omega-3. 0.90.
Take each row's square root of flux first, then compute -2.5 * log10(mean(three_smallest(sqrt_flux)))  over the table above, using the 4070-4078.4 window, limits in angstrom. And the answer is -1.72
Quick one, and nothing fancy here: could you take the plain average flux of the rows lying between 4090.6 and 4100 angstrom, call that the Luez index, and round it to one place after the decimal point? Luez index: 23.1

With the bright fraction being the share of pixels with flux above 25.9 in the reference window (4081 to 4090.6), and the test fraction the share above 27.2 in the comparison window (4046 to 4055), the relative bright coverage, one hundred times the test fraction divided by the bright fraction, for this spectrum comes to 50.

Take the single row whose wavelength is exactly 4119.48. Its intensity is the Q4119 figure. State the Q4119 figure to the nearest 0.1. 25.5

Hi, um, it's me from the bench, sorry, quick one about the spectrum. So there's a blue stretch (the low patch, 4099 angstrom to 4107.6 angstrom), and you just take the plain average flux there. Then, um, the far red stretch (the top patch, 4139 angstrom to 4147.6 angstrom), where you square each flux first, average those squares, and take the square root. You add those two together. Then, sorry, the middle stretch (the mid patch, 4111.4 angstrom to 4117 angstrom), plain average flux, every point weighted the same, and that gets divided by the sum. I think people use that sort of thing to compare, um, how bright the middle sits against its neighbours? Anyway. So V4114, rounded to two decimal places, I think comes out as 0.49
